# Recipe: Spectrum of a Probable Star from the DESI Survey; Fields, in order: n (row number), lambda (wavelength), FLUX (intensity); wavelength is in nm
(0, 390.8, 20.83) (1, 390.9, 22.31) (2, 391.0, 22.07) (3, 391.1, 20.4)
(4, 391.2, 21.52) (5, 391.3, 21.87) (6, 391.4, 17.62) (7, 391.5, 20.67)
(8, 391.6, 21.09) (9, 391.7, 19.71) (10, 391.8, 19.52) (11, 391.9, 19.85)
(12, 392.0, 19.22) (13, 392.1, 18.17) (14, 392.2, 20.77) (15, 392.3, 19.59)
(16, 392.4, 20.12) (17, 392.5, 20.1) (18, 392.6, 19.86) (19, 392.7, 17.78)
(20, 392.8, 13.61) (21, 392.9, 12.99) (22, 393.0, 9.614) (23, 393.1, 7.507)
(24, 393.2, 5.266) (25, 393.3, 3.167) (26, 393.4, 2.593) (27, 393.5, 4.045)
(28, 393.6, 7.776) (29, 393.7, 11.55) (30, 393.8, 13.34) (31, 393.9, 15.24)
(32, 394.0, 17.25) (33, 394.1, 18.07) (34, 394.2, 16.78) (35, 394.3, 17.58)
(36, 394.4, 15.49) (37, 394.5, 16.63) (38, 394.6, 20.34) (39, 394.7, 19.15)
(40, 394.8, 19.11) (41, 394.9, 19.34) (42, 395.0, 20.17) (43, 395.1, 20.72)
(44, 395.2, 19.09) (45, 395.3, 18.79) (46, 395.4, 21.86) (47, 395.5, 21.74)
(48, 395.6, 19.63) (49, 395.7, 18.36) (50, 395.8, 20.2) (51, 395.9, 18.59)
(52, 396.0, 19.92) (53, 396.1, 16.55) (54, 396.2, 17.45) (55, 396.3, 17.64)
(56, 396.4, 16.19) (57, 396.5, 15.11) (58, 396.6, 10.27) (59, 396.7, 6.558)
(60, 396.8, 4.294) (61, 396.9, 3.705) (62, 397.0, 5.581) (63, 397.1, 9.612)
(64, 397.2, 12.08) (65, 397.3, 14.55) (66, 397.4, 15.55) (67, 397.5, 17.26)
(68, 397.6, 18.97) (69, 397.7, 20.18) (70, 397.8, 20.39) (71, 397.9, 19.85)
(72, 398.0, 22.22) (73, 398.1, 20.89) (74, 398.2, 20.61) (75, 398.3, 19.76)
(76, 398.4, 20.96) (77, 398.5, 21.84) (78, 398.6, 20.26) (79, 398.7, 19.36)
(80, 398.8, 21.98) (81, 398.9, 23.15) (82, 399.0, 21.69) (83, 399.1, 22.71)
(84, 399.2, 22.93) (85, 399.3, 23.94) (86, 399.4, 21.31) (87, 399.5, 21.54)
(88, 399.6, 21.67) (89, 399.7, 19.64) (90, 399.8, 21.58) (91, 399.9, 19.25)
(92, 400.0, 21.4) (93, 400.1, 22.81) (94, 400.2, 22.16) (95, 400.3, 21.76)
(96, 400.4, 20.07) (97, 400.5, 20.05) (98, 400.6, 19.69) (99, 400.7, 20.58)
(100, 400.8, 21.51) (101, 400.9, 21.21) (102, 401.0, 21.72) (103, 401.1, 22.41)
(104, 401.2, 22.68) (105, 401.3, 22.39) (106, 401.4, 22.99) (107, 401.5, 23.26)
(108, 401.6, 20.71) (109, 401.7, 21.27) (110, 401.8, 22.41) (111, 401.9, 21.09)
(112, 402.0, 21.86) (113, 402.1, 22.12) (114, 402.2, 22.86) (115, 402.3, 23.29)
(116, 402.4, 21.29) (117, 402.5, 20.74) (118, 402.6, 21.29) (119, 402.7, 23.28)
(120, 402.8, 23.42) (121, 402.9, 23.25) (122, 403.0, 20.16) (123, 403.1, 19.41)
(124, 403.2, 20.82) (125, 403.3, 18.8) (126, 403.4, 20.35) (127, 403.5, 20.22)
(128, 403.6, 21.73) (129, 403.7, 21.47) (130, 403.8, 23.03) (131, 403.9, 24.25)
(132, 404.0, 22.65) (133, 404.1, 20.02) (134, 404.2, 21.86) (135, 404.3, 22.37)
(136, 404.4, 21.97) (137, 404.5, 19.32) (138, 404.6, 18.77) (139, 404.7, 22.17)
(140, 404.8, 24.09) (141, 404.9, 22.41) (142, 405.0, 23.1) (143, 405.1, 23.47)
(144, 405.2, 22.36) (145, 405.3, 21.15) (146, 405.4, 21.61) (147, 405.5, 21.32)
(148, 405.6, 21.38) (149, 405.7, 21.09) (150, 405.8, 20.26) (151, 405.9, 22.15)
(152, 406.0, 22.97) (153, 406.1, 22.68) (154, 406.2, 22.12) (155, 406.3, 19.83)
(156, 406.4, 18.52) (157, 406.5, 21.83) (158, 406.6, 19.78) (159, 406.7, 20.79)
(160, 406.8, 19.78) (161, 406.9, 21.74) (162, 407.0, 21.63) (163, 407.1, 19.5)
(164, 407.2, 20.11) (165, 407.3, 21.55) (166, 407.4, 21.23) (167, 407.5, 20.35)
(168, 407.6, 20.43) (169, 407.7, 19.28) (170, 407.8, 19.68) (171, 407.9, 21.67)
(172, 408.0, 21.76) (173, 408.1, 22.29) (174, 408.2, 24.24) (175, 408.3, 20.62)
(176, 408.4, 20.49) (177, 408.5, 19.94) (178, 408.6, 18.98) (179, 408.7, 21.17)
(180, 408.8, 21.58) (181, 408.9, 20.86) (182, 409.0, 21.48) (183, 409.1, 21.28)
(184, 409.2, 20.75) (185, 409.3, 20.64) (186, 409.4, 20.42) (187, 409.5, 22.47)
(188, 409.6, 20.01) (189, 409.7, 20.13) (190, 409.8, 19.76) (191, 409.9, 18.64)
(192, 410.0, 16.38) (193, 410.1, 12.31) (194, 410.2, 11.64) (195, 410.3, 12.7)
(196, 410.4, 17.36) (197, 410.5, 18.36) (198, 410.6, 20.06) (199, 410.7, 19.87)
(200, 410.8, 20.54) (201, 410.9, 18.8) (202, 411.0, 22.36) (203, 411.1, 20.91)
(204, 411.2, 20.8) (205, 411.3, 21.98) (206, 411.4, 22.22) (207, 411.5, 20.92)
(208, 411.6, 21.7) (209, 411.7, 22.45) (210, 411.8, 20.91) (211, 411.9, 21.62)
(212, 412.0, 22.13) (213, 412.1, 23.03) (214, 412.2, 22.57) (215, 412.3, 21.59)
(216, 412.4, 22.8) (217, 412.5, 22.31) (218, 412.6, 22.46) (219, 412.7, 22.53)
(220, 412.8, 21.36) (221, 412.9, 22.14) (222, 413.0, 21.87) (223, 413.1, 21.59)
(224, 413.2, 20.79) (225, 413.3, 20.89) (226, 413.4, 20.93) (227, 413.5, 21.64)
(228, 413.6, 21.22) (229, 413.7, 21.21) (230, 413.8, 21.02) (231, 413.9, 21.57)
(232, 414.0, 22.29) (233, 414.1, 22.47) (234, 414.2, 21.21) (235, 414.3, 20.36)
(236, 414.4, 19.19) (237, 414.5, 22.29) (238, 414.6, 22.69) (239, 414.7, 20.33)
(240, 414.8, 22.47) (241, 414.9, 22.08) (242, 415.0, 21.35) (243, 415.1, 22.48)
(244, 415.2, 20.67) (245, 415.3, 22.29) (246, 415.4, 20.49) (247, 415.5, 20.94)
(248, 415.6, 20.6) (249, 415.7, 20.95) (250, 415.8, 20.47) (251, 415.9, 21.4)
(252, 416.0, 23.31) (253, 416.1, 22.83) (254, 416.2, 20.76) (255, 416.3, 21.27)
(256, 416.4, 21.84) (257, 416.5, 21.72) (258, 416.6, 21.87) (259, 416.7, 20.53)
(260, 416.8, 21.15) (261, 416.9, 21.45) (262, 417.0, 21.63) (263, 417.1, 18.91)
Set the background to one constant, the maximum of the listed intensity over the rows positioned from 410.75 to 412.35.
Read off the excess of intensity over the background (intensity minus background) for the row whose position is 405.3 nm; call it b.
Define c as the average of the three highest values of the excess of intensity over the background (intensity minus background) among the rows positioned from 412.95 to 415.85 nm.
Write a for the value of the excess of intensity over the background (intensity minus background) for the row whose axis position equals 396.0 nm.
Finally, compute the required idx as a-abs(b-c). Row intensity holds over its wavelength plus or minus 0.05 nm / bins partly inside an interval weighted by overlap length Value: -5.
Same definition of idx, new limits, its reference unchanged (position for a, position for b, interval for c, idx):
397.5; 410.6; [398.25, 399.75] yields -9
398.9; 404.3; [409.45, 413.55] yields 0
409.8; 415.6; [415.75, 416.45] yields -5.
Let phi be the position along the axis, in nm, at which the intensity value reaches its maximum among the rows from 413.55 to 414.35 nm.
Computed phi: 414.1 nm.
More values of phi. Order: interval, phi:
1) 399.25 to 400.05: 399.3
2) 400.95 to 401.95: 401.5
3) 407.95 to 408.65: 408.2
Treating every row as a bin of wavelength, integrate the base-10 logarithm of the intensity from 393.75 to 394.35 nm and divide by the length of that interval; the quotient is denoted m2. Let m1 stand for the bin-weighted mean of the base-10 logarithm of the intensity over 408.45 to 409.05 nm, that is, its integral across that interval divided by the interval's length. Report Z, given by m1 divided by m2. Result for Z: 1.08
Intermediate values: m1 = 1.31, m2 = 1.21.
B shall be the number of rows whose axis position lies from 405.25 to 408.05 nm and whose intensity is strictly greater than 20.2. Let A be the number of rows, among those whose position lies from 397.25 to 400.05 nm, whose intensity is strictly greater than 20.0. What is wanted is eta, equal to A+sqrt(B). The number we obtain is 23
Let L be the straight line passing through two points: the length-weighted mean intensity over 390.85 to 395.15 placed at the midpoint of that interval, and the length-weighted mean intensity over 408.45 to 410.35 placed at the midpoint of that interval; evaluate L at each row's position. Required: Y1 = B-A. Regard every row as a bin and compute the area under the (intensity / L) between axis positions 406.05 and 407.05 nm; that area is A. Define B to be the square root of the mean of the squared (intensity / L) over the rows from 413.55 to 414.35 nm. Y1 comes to -0.04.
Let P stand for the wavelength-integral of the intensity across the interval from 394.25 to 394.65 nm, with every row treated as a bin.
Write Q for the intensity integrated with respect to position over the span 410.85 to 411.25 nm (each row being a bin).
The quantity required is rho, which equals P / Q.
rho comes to 0.85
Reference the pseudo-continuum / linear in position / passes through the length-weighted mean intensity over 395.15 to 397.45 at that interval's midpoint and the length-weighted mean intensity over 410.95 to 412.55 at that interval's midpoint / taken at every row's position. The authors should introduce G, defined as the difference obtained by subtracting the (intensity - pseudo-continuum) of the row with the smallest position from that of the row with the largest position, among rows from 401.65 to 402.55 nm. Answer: -0.9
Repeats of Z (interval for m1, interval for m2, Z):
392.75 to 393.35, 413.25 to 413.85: 0.67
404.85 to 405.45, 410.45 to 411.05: 1.04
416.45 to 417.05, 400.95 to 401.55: 0.98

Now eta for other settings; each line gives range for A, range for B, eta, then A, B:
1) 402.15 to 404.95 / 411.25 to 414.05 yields 29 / 24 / 28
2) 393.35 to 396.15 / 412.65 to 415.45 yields 11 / 6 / 27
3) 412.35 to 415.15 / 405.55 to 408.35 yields 31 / 27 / 20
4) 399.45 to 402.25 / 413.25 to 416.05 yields 30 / 25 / 27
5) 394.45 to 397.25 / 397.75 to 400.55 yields 11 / 6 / 21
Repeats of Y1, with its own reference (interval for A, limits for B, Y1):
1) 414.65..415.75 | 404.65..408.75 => -0.03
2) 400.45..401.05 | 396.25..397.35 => -0.03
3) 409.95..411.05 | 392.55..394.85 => -0.13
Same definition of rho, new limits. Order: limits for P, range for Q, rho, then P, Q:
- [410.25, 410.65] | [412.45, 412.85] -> 0.77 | 6.8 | 8.9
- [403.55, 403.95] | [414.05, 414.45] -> 1.09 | 9.0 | 8.3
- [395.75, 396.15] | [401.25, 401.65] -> 0.84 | 7.5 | 8.9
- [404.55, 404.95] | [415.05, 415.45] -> 1.02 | 8.7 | 8.6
